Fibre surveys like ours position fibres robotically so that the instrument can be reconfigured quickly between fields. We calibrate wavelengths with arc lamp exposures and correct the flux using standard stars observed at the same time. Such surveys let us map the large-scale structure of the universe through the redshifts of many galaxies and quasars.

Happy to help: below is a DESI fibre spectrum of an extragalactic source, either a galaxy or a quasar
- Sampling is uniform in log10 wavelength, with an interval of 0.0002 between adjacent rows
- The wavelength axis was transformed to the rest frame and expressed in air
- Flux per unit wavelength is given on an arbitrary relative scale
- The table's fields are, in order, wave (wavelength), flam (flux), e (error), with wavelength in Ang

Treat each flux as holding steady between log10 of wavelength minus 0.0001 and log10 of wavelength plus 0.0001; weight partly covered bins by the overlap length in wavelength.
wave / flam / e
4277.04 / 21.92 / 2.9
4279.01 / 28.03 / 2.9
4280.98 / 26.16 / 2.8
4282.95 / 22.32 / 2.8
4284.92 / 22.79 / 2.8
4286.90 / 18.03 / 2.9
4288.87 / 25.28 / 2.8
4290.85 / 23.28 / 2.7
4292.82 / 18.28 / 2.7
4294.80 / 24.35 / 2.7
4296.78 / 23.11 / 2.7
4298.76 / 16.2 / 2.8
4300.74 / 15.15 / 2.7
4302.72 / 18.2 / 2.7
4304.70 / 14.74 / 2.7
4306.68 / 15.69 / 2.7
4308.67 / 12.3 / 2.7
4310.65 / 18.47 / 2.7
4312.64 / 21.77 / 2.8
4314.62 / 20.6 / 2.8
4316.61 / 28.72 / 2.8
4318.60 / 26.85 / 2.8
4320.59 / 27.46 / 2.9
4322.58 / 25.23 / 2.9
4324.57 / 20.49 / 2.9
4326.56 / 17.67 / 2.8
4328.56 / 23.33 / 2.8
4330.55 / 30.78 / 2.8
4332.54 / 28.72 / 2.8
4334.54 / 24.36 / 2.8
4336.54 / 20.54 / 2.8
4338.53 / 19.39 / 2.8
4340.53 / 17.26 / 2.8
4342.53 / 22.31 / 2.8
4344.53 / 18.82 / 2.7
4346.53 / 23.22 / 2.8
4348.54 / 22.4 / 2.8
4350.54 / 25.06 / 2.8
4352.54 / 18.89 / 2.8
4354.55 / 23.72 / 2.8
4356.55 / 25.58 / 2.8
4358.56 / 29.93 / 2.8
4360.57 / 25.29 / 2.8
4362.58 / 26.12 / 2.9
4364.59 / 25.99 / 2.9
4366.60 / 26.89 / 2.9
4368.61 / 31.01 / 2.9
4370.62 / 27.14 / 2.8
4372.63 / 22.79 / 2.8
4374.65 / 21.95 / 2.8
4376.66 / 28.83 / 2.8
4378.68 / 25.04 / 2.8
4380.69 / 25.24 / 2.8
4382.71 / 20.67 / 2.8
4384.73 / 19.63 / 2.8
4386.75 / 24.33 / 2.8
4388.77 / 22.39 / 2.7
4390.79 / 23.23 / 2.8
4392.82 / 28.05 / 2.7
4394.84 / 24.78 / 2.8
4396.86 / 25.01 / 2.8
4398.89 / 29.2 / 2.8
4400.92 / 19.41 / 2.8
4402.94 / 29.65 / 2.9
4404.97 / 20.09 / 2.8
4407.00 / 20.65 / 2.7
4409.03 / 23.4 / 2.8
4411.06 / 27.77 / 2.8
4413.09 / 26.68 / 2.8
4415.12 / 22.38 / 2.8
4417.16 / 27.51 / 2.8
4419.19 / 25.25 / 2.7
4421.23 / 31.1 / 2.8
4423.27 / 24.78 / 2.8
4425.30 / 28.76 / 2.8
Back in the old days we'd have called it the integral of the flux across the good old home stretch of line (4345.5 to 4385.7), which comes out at 996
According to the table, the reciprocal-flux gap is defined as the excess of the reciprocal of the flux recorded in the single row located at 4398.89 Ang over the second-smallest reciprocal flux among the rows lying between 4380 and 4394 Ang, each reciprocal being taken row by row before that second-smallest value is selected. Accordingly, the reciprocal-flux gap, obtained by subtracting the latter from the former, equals -0.0054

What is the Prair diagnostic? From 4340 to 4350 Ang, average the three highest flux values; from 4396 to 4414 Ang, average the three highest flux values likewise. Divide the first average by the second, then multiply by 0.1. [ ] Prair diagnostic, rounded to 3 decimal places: 0.078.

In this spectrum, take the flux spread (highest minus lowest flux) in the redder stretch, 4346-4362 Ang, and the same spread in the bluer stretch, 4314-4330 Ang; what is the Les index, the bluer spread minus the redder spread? 0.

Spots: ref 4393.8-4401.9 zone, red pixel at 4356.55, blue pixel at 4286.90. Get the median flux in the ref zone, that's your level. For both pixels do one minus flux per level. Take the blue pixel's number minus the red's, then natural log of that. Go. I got -1.2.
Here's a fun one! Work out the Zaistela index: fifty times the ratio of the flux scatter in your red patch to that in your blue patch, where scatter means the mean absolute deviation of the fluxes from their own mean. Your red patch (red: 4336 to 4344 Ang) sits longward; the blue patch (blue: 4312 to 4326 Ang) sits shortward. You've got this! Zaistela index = 26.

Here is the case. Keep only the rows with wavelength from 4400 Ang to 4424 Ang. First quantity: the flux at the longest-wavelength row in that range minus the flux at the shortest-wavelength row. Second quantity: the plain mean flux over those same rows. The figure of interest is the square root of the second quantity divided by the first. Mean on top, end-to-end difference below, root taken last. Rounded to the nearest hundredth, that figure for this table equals 2.15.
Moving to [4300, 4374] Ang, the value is 1.73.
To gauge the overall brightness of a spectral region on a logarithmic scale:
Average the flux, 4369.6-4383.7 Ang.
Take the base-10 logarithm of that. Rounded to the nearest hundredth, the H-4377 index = 1.39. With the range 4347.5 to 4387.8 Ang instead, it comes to 1.39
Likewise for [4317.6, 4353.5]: 1.36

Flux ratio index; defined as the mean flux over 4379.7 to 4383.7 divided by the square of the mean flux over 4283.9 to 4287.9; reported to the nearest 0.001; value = 0.055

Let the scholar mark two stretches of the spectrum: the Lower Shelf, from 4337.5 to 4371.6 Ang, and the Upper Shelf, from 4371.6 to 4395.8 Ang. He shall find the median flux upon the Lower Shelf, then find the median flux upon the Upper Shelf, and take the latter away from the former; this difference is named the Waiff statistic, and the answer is 1.28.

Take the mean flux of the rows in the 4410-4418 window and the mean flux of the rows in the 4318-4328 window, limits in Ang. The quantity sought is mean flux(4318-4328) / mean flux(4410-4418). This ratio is 0.90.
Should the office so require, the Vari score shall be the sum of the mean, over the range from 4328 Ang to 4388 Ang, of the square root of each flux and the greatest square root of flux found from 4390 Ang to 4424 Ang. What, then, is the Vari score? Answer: 10.5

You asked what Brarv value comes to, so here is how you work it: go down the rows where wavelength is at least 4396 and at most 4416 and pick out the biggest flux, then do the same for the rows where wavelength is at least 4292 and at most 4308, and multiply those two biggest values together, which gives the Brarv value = 722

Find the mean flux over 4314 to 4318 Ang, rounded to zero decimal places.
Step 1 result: 25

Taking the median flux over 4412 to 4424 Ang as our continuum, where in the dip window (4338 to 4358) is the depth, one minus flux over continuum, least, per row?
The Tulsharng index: 4356.55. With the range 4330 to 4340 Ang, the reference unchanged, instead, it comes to 4330.55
